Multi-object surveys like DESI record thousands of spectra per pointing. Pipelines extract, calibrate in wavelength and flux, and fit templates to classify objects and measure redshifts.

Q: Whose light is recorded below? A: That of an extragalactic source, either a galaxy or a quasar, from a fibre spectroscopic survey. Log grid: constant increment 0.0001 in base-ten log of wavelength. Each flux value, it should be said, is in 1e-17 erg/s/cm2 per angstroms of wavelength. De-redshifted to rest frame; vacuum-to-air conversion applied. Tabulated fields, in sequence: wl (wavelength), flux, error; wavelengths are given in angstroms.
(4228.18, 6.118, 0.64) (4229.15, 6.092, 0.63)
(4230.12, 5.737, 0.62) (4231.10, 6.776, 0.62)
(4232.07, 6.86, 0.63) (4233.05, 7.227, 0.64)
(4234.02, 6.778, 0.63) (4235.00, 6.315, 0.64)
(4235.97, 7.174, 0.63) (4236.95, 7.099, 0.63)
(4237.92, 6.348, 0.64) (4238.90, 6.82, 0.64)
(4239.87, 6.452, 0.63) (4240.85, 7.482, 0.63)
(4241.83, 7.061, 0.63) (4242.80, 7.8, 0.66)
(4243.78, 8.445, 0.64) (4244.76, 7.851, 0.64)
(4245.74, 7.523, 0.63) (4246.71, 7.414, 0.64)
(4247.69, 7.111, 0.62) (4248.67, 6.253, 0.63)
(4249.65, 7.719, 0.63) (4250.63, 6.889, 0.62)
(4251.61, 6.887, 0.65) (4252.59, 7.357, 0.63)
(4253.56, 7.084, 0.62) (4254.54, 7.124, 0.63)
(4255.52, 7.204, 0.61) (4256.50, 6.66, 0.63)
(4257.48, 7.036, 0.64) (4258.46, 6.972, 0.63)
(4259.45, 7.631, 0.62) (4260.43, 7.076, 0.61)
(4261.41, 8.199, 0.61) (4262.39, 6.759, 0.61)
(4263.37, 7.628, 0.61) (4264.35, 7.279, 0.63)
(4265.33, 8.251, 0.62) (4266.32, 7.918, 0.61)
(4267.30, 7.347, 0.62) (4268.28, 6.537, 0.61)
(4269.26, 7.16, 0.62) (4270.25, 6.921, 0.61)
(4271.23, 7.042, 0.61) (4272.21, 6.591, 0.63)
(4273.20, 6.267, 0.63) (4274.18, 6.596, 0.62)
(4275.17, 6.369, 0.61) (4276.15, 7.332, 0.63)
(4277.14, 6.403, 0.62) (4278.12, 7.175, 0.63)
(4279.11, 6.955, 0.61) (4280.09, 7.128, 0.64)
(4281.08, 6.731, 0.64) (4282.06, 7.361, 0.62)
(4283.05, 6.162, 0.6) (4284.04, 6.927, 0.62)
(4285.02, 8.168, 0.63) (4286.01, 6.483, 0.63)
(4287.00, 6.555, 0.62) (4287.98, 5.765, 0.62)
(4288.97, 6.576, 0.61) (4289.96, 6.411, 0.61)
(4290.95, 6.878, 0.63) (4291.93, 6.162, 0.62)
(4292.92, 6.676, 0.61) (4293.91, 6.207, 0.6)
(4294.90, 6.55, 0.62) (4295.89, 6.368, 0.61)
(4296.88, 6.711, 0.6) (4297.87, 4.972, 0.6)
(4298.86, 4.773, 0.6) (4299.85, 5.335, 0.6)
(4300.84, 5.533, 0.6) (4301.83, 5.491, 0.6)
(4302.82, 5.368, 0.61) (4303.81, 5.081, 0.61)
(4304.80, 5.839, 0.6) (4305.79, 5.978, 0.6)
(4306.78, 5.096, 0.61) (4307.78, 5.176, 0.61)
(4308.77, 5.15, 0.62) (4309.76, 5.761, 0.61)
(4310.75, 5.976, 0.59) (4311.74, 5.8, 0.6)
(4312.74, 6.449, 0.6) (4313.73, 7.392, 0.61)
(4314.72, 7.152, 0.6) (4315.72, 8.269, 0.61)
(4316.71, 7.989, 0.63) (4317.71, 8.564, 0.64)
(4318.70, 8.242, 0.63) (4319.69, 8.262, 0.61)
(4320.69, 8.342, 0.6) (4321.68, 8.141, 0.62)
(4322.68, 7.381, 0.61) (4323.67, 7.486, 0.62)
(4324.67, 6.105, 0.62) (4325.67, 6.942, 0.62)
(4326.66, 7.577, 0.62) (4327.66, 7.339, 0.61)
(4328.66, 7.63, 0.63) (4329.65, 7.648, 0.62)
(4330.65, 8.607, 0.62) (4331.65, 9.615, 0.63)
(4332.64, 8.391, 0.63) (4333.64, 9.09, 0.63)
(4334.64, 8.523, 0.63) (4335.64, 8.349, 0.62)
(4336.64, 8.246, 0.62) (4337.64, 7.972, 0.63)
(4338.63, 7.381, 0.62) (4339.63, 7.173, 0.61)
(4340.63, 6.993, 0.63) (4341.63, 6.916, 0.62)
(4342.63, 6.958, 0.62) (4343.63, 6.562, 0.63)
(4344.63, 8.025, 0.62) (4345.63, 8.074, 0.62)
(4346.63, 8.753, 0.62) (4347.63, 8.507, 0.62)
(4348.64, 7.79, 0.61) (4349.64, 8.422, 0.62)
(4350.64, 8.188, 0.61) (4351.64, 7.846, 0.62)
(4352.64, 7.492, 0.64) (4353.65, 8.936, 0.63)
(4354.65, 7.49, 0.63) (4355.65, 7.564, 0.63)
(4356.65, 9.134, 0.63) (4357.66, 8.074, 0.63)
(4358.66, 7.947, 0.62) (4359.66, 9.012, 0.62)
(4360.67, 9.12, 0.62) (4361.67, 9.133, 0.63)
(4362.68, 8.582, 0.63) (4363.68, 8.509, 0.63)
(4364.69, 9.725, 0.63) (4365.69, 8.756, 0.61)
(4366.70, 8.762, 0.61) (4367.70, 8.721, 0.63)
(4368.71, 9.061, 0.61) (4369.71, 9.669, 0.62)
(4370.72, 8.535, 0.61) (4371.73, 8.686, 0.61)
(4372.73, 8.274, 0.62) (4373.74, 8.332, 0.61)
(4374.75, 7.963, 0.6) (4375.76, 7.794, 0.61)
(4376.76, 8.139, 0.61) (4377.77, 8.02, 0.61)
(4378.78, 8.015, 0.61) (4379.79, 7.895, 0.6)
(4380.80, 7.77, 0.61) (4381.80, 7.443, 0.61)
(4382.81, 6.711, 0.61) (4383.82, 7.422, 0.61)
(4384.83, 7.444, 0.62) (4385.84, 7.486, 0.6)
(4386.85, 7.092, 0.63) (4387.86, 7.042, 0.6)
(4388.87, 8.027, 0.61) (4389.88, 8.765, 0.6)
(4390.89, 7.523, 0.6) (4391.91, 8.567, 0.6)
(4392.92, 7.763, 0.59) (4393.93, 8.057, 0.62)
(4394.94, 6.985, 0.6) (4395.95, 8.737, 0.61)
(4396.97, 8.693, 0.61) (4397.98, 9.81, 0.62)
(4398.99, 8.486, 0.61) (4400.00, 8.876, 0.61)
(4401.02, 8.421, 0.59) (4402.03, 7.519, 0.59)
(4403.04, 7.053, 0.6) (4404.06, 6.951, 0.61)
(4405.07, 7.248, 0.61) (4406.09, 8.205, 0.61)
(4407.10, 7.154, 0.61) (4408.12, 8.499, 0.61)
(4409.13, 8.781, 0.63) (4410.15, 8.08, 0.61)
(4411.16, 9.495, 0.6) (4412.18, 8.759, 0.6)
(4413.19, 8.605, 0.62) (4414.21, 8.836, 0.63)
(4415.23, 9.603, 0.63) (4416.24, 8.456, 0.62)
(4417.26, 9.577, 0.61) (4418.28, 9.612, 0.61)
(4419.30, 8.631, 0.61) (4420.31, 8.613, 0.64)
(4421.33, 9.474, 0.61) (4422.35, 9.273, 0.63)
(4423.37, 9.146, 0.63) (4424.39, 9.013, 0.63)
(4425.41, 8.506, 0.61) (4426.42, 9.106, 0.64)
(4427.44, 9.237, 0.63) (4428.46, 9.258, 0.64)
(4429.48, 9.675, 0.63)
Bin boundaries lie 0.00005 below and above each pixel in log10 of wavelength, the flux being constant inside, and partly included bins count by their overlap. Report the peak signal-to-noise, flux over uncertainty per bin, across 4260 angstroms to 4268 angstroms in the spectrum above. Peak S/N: 13.4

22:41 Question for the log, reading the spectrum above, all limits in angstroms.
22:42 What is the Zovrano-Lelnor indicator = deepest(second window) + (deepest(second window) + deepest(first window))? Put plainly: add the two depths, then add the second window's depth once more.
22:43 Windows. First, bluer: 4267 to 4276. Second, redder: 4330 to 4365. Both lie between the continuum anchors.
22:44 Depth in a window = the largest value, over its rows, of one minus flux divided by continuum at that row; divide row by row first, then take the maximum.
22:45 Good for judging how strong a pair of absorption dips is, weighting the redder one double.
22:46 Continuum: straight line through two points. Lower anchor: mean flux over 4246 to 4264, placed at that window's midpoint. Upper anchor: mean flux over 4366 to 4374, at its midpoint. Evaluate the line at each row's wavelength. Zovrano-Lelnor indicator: 0.59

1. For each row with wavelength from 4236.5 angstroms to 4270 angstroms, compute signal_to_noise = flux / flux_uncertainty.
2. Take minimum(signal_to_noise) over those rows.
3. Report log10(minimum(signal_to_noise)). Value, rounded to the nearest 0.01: 1.00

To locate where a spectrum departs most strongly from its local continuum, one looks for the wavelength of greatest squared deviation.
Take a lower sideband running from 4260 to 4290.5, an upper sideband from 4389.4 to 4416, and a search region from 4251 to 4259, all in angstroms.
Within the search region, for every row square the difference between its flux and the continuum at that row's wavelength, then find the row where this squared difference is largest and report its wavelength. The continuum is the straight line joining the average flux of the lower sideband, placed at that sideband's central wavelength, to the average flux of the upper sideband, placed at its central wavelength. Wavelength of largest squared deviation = 4252.59 angstroms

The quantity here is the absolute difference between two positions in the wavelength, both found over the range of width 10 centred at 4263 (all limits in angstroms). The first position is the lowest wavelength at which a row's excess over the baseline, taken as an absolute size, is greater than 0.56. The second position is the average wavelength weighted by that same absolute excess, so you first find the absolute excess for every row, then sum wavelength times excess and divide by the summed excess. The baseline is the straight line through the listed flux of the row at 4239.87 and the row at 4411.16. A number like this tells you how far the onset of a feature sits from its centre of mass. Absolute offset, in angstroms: 3.9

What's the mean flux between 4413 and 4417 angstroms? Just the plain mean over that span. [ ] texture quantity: 8.9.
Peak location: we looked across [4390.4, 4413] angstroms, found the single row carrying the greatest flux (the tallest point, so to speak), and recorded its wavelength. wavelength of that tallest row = 4397.98 angstroms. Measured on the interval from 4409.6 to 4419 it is 4418.28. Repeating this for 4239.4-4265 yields 4243.78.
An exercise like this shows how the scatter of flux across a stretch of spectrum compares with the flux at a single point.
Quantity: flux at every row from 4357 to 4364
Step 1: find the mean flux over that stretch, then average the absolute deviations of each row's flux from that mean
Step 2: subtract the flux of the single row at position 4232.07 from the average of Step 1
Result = -6.5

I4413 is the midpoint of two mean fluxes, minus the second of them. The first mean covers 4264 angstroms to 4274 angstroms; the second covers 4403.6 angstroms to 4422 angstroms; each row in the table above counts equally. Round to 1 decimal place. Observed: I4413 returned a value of -0.7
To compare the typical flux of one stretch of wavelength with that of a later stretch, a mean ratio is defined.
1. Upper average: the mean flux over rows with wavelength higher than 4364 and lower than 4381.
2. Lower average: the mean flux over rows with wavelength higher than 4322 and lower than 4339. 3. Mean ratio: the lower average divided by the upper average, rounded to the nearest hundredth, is 0.93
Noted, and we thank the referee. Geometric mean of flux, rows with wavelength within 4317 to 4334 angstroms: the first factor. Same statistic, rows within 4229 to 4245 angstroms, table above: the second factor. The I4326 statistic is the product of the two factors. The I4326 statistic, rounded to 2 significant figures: 55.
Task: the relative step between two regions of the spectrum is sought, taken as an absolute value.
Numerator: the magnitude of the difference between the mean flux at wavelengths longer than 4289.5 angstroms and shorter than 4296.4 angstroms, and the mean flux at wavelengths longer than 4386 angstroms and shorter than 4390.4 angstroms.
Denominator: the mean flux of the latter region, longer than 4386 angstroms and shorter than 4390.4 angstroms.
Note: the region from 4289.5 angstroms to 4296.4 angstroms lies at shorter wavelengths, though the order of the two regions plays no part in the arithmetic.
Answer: 0.16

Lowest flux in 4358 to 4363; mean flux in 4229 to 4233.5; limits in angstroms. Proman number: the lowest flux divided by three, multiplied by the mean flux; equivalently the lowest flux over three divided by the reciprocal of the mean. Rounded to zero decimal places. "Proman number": 17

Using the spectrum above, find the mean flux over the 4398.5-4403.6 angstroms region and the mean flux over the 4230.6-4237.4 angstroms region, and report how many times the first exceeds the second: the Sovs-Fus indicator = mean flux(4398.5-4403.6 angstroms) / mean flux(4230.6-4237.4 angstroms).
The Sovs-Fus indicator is 1.17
